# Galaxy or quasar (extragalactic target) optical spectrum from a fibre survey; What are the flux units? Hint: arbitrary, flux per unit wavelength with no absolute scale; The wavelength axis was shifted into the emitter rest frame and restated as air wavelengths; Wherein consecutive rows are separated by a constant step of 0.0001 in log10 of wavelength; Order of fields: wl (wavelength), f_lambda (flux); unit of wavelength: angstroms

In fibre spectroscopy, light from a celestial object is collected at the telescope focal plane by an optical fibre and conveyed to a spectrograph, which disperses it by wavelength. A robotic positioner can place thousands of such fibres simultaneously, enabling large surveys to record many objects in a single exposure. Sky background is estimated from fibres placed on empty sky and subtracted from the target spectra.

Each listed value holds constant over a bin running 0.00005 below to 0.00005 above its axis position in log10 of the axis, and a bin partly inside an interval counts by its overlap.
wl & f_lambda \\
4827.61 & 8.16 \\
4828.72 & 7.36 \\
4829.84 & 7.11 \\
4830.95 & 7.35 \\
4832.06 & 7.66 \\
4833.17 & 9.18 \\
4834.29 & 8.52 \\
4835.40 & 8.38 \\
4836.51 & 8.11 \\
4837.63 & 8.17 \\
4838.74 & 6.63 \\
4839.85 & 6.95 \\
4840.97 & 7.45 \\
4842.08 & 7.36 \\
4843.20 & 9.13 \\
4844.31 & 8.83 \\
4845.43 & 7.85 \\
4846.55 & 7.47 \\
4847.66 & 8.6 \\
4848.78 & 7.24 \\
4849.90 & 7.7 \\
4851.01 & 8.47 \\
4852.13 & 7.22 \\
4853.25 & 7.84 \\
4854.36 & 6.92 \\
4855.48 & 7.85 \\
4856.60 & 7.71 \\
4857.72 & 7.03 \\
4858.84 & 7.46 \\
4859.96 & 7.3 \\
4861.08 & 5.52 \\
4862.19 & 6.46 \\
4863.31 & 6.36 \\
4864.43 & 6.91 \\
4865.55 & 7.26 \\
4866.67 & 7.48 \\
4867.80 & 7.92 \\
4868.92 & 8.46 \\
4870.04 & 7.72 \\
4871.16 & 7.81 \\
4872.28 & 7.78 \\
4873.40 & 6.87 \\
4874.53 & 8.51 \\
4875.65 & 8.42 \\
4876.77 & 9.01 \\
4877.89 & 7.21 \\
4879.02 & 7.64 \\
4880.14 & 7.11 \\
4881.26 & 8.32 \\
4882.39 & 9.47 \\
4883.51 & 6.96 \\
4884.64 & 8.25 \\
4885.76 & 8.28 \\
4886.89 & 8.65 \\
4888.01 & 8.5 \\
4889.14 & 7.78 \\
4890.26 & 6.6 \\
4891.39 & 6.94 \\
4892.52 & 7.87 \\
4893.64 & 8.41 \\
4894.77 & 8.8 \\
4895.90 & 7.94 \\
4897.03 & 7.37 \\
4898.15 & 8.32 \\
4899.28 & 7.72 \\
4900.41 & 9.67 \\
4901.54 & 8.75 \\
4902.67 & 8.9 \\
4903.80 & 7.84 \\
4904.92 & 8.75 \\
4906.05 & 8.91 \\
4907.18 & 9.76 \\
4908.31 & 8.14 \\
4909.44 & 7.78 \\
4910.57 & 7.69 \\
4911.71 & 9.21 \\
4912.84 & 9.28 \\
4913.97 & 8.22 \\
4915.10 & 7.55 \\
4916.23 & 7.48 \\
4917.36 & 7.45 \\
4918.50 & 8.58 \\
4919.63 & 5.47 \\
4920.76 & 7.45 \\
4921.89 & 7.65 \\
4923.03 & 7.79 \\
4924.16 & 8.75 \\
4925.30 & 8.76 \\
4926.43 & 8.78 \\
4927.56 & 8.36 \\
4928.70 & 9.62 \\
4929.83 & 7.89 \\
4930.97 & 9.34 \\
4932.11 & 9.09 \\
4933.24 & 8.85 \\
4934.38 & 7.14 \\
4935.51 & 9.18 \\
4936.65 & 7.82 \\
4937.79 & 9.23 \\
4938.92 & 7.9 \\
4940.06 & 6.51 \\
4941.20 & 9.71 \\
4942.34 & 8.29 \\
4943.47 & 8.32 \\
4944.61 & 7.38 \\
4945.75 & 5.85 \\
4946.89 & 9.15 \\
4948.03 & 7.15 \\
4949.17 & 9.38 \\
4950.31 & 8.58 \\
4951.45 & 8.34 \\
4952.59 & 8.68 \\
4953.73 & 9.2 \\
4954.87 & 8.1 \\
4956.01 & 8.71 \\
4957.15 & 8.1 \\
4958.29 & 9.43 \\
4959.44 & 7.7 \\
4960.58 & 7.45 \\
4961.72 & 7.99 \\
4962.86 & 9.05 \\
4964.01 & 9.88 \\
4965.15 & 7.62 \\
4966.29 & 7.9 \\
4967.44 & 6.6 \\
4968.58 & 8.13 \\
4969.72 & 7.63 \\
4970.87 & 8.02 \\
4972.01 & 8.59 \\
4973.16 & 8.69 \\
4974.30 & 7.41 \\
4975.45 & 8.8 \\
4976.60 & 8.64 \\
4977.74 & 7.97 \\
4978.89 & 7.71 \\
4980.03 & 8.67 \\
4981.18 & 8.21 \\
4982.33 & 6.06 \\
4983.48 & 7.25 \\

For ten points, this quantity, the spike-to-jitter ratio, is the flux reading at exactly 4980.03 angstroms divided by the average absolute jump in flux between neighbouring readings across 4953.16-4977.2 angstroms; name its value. 9.7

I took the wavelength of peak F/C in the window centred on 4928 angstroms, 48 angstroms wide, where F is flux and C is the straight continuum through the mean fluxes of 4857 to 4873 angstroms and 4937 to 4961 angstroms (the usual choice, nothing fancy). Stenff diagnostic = 4907.18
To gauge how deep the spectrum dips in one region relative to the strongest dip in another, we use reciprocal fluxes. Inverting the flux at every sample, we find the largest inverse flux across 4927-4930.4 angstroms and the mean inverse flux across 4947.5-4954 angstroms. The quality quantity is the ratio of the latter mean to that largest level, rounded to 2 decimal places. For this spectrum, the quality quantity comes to 0.93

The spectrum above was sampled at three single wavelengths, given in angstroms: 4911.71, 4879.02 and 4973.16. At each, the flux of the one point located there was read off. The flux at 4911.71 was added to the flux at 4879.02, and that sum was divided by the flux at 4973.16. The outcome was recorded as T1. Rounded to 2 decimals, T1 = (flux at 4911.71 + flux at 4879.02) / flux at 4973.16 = 1.94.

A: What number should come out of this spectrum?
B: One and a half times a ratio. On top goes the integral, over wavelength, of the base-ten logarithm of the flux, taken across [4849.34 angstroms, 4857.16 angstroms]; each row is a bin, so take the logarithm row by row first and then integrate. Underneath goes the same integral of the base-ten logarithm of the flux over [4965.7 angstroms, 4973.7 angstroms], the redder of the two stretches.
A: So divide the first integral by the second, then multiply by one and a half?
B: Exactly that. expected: 1.44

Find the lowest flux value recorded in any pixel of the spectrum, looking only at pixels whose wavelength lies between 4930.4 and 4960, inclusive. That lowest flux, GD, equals 5.85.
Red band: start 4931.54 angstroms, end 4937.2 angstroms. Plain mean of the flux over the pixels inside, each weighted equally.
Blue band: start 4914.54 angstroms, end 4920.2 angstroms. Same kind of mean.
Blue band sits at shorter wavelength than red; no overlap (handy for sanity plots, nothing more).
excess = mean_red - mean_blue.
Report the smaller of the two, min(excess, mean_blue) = 1.1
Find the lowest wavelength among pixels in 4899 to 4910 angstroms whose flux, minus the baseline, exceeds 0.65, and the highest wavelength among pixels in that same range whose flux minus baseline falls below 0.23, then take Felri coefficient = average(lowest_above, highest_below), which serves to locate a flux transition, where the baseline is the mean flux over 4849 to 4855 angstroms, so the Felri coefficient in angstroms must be 4904.9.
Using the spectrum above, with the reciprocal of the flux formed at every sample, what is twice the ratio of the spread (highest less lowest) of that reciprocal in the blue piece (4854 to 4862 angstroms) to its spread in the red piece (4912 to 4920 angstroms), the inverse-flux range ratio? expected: 1.4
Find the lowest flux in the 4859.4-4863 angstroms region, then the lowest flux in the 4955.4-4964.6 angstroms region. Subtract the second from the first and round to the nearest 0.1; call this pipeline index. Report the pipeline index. -1.9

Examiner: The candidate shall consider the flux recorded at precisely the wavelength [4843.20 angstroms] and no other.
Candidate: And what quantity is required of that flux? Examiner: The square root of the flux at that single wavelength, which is 3.02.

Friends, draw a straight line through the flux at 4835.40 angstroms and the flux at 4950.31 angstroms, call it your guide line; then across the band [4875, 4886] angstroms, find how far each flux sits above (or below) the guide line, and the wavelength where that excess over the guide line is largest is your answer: 4882.39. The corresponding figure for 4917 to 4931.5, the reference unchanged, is 4928.70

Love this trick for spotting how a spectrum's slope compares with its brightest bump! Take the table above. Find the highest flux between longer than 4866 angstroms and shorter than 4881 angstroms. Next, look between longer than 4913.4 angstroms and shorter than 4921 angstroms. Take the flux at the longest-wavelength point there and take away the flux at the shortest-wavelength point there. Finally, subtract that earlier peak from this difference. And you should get -9.8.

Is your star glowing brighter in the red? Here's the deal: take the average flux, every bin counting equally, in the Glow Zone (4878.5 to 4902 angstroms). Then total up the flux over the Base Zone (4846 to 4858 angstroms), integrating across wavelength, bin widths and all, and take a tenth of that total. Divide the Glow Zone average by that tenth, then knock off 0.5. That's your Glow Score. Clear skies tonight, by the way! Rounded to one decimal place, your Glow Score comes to 0.4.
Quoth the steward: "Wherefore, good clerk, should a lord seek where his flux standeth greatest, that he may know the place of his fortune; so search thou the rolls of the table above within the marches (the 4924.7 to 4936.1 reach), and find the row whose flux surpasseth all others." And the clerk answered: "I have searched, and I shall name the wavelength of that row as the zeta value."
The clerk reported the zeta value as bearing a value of 4928.70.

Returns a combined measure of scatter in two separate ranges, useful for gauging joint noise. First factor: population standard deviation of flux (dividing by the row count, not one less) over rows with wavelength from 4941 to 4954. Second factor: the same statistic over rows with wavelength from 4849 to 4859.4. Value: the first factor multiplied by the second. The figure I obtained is 0.47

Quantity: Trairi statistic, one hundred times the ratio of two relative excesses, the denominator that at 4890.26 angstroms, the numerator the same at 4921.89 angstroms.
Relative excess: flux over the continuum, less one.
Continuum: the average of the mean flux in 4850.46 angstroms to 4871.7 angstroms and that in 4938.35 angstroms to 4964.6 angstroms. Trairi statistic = 14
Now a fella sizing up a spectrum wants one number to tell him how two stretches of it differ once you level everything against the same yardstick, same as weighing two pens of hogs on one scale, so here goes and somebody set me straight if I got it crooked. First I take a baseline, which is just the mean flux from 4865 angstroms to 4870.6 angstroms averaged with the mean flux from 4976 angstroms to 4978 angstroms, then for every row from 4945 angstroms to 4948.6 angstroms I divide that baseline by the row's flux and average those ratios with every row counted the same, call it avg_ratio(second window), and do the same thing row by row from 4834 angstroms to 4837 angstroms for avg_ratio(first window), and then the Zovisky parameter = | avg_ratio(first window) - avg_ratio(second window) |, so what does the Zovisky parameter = 0.16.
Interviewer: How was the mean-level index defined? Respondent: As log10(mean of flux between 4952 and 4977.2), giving 0.918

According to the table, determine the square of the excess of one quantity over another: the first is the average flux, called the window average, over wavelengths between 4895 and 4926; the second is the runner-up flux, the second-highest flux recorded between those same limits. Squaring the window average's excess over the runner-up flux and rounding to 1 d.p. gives 2.2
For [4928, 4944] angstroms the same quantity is 1.3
